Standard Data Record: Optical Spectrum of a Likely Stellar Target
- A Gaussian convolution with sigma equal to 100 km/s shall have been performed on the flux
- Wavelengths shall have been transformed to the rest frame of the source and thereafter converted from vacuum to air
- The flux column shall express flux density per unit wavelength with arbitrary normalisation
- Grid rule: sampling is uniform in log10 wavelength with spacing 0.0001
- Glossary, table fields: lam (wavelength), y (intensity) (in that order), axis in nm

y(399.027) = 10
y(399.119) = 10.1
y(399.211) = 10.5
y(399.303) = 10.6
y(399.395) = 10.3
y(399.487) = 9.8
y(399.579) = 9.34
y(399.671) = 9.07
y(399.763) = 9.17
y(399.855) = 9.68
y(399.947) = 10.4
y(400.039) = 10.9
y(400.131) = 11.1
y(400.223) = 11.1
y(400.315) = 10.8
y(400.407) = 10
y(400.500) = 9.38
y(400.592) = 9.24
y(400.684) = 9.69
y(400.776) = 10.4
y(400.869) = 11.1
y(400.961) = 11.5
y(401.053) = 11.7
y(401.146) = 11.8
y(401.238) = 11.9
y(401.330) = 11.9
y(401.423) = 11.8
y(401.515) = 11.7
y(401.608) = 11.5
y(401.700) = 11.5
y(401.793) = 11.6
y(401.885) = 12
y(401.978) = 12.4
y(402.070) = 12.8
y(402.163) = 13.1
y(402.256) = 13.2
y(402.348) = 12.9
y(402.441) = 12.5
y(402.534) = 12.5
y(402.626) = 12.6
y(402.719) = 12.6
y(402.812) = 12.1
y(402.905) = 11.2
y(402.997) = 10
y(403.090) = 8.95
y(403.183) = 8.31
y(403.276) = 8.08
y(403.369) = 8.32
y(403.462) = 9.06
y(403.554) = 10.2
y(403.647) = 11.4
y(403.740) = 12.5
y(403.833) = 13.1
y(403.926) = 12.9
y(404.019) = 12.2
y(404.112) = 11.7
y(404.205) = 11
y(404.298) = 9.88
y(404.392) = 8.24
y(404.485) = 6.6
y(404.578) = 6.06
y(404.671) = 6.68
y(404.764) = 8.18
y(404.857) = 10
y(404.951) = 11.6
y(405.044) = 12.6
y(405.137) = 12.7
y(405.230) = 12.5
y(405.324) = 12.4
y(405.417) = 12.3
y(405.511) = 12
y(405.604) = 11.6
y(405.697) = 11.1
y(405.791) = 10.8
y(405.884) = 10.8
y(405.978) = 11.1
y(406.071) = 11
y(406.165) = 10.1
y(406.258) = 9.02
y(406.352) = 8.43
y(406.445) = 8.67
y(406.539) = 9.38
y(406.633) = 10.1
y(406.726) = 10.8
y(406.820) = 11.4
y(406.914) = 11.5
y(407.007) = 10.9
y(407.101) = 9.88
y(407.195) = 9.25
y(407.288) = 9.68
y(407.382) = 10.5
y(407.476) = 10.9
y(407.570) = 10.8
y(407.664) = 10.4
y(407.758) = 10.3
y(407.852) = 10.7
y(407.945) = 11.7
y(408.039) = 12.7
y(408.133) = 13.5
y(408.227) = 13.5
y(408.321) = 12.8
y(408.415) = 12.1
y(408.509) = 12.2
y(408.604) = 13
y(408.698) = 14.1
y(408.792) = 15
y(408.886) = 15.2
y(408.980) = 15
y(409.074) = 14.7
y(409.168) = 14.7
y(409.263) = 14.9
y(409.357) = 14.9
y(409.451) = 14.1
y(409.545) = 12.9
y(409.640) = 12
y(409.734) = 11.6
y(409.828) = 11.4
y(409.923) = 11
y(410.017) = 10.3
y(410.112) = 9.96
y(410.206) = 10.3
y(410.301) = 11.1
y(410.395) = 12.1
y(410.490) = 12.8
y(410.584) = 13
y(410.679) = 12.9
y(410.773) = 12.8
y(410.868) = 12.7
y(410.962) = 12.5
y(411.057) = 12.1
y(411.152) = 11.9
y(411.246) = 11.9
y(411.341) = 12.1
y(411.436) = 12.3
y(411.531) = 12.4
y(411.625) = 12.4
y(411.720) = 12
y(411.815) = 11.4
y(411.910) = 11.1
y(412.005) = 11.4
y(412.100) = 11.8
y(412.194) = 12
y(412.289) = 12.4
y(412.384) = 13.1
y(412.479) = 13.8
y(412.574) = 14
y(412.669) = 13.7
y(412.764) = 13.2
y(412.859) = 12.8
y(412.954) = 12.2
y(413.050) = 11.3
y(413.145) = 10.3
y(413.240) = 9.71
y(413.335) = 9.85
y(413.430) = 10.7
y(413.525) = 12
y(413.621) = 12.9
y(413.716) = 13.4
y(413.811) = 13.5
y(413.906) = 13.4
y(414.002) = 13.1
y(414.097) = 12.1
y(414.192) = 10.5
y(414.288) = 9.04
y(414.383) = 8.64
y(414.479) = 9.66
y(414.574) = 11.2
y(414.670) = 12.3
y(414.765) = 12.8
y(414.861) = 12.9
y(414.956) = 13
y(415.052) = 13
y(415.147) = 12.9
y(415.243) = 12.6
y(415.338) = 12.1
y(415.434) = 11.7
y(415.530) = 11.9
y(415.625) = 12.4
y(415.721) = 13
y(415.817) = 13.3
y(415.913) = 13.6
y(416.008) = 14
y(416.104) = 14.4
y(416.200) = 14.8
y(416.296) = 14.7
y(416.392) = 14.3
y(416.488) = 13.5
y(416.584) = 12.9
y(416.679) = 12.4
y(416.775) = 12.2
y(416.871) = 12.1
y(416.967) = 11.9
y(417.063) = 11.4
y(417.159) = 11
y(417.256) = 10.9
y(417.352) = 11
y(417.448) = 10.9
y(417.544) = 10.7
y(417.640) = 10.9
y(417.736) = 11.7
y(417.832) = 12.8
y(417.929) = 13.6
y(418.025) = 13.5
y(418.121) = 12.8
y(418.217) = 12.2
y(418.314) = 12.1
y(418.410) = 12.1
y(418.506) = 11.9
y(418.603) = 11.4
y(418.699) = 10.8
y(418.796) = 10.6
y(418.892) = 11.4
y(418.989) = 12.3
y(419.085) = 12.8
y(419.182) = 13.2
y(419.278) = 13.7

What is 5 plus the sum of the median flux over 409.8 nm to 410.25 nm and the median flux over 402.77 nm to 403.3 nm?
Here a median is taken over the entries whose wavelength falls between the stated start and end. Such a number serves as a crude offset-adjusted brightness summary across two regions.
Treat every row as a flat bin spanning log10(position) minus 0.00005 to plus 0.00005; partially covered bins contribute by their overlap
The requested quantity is 24.8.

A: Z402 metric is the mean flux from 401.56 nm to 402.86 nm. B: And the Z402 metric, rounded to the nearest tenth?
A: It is 12.4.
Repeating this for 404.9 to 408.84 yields 11.3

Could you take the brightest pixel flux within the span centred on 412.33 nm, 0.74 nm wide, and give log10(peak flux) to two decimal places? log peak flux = 1.15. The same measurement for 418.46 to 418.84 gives 1.08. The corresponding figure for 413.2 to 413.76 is 1.13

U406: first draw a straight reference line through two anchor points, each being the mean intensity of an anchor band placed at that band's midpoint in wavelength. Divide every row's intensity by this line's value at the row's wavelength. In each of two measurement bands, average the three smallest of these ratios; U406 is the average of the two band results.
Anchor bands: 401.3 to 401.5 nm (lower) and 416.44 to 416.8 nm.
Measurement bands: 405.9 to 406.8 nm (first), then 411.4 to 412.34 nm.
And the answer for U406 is 0.81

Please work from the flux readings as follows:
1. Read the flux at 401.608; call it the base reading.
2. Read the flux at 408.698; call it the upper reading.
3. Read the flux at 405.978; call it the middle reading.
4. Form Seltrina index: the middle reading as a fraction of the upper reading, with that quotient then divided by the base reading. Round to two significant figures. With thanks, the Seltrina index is 0.068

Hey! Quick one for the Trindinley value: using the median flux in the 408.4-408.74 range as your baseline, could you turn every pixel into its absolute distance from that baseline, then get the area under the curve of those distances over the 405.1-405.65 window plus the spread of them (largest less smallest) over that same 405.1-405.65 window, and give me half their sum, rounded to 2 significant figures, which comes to 0.56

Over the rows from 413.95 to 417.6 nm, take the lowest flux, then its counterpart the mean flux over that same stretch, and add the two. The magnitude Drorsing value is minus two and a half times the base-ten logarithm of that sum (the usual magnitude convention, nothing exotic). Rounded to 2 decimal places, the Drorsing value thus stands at -3.30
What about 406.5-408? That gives -3.24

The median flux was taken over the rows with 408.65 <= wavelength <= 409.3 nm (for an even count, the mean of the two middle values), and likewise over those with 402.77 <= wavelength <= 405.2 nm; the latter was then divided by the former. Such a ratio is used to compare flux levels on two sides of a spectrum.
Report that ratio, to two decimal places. 0.68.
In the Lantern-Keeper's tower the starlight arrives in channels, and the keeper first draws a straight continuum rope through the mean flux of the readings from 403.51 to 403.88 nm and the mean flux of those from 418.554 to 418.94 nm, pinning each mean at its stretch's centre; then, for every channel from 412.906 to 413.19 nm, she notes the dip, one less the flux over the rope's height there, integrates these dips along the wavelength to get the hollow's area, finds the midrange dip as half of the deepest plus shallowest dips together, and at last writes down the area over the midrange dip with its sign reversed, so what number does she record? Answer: -0.2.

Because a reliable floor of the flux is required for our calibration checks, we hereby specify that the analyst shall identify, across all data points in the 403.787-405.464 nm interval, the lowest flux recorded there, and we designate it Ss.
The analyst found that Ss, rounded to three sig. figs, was 6.06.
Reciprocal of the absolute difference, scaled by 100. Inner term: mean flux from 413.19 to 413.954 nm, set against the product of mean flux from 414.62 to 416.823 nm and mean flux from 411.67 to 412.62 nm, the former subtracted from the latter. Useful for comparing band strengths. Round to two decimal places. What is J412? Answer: 0.67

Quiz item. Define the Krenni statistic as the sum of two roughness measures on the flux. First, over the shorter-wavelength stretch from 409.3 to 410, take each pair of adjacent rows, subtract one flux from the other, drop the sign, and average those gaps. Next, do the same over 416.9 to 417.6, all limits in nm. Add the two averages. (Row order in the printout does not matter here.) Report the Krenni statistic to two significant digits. 0.88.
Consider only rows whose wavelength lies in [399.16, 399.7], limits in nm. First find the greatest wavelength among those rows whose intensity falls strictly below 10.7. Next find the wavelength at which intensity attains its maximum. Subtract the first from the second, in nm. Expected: -0.37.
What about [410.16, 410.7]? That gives 0.38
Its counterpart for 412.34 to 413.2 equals -0.57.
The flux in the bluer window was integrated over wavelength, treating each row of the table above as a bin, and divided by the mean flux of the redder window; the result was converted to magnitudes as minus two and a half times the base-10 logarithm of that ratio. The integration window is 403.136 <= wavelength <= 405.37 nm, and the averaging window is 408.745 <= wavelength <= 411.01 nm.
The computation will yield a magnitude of -0.63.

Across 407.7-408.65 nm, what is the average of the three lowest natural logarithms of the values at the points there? 2.39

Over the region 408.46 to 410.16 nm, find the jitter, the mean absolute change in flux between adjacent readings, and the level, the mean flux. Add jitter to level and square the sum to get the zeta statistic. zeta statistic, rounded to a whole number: 187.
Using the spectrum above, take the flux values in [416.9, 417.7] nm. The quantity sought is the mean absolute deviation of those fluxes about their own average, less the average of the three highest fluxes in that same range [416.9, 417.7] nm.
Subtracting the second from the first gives -11.2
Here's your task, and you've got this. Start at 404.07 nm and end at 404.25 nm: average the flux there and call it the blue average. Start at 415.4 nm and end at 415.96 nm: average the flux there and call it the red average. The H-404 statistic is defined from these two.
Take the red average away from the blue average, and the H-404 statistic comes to -1.3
